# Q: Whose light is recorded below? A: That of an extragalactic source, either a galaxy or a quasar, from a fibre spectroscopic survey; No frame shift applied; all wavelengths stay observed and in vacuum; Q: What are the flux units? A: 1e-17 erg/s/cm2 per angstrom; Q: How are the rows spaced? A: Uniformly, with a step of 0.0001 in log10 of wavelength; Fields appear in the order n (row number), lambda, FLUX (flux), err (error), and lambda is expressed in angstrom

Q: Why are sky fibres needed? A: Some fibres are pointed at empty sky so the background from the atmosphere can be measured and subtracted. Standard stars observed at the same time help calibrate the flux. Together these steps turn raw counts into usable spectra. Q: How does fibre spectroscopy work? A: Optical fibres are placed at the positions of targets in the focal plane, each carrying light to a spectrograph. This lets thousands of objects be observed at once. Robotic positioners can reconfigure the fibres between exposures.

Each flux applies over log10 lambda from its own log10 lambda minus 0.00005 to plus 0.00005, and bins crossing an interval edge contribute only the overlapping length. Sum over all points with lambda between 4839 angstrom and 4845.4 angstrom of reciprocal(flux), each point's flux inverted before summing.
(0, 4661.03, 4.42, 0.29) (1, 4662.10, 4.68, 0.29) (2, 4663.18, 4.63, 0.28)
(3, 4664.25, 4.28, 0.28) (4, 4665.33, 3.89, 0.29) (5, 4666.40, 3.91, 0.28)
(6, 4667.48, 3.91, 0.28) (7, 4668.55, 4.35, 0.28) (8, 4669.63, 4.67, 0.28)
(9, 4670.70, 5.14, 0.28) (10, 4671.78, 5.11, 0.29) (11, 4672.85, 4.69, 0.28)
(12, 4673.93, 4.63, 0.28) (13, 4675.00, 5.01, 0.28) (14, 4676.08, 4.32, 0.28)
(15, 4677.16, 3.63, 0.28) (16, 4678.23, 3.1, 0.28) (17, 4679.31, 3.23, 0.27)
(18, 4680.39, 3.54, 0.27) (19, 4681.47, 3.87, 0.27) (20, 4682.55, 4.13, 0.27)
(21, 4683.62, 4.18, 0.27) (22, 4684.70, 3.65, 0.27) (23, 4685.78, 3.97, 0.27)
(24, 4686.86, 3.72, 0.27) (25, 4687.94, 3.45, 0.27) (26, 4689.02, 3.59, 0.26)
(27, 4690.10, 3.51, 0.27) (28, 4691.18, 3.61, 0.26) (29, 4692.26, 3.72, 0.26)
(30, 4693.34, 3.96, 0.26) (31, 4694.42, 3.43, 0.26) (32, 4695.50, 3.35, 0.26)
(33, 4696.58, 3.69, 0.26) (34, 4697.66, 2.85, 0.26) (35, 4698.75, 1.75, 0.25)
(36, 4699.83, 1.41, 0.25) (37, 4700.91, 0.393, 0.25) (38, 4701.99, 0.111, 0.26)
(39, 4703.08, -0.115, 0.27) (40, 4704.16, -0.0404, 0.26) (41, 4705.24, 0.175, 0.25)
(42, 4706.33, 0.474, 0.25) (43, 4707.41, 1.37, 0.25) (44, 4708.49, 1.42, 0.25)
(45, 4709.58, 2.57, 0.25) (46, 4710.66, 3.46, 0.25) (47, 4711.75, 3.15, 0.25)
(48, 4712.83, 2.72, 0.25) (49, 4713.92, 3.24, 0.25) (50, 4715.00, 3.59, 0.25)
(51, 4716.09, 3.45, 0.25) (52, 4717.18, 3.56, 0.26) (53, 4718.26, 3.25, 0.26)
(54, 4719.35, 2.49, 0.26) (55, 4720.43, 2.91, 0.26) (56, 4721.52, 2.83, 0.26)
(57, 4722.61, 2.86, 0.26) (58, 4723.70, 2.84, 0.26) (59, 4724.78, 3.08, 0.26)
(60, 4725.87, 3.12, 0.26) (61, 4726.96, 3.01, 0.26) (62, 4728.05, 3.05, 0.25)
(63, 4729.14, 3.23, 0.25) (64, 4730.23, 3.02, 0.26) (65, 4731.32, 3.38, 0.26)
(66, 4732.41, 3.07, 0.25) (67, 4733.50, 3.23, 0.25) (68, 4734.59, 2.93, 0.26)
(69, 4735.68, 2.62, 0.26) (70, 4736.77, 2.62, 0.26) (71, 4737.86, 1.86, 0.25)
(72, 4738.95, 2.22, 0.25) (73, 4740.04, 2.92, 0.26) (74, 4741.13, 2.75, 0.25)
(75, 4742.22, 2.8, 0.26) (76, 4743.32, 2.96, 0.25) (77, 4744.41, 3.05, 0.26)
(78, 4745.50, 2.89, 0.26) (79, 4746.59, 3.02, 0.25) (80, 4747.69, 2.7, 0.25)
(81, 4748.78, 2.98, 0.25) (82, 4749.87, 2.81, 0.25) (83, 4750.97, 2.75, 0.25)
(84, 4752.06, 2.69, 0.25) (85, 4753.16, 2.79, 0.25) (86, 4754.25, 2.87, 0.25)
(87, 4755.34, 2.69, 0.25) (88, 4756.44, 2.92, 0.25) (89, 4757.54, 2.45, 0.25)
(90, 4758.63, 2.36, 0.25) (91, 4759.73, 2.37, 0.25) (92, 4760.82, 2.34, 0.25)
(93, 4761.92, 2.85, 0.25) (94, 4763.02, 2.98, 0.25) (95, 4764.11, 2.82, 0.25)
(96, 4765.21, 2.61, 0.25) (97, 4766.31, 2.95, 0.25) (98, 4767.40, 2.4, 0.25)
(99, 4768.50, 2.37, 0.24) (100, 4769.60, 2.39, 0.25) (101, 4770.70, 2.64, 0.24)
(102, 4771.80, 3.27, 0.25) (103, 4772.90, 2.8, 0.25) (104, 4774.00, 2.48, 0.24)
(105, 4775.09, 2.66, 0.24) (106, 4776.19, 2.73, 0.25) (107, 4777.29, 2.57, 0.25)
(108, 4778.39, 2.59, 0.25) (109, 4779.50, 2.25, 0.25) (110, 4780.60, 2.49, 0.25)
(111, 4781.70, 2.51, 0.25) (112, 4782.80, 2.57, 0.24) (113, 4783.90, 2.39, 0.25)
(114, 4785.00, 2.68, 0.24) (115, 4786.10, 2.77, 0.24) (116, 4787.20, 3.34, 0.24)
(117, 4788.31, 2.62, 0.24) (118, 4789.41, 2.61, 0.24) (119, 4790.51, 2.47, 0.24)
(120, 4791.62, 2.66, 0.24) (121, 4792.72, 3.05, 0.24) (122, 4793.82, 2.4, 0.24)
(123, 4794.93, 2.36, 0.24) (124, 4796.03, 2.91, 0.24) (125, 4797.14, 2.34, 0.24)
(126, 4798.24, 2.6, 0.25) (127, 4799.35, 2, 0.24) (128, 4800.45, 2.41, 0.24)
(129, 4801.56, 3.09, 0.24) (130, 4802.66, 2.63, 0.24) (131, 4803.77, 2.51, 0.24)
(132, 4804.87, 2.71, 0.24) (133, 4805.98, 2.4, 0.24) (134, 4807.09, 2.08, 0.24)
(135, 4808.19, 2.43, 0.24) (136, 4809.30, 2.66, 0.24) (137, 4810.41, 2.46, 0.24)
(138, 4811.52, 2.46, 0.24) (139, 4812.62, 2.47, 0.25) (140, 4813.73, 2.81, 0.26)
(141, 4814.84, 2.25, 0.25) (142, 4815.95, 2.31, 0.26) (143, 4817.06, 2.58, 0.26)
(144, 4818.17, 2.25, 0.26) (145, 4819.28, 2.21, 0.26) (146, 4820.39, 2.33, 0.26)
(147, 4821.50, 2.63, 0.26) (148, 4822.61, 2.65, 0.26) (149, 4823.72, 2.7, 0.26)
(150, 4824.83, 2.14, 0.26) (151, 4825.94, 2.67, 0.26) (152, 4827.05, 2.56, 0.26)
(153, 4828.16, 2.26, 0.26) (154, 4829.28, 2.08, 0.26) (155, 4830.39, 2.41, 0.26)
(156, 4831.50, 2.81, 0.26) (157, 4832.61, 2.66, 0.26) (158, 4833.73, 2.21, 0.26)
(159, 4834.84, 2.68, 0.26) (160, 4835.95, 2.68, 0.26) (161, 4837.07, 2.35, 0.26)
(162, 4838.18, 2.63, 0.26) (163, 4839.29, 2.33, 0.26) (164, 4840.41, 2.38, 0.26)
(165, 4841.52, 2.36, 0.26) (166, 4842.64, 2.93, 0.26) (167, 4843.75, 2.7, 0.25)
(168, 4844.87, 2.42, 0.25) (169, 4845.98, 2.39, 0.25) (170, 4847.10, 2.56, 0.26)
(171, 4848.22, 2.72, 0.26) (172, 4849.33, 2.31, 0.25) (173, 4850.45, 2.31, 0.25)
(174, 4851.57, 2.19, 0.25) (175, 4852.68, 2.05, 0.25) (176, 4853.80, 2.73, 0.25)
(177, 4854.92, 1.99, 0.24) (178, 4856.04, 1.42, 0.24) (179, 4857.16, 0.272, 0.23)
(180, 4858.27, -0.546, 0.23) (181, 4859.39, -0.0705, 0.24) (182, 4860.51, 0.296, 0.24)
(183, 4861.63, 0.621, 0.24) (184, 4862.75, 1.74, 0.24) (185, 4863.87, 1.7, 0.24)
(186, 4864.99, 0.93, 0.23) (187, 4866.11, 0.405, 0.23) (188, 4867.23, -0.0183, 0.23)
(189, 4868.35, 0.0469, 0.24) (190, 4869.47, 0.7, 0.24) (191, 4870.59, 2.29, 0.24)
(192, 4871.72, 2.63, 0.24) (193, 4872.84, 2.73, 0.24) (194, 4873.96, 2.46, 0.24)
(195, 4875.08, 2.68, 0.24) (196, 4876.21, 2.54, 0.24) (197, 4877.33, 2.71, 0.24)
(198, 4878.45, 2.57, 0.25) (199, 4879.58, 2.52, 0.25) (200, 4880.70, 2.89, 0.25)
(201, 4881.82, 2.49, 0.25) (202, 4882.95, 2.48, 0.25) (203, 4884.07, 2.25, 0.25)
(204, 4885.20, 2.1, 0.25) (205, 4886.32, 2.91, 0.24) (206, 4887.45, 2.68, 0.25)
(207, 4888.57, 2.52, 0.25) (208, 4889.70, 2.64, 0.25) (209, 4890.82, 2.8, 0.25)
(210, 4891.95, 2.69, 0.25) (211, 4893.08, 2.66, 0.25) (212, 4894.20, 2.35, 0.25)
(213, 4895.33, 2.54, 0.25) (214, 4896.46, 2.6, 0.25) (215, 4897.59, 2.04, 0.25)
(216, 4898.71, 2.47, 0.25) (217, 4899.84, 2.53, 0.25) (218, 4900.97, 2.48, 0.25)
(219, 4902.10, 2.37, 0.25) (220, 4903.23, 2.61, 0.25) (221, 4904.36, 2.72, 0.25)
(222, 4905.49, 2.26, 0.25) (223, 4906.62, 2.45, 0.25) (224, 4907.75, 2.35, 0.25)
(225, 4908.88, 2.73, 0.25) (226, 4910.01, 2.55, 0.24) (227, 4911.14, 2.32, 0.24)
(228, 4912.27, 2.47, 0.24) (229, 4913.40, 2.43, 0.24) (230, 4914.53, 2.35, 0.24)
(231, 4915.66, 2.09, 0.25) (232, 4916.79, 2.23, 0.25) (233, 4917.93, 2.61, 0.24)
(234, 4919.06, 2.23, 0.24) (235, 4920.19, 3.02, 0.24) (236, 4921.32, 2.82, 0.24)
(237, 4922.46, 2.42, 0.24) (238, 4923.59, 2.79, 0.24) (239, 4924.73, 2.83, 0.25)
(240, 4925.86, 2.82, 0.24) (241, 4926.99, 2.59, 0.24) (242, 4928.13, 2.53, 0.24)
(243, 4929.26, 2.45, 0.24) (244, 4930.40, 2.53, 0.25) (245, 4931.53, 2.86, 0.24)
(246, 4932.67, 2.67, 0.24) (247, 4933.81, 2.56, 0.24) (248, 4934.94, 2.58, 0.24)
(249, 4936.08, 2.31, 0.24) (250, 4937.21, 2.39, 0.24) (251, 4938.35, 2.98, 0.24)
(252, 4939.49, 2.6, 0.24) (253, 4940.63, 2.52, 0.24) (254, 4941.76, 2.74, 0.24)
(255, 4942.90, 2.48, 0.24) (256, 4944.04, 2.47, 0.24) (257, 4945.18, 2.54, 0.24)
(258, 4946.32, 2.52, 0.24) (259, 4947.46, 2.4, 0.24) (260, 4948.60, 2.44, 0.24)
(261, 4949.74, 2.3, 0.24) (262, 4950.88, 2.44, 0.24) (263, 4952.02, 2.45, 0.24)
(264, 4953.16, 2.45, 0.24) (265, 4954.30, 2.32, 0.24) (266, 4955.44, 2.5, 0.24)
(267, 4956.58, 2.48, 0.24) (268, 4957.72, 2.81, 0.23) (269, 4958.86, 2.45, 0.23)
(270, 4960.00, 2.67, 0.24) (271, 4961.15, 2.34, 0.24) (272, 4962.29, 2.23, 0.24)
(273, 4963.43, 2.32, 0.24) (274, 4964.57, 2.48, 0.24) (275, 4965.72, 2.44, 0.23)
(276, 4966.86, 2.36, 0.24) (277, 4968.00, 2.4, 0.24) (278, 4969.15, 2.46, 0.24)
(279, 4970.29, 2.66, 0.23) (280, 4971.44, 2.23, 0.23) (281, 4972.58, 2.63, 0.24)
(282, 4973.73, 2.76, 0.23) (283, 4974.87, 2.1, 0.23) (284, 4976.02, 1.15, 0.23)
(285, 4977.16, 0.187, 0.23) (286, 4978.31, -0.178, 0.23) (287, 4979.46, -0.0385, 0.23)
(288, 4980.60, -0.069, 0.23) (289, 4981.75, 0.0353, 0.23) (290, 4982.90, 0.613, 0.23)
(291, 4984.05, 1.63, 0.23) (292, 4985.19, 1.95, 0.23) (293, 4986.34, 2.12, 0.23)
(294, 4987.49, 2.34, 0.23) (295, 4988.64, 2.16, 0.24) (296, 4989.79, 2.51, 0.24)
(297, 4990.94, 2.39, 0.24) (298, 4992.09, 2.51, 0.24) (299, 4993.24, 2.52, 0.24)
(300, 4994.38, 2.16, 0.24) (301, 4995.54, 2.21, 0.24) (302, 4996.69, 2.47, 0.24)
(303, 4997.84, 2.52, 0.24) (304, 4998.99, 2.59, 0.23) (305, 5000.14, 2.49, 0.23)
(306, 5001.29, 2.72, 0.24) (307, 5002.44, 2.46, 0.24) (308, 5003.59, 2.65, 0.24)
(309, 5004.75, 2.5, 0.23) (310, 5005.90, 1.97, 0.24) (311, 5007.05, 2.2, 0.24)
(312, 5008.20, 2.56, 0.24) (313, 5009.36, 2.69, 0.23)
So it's 2.40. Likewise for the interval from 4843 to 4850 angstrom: 2.39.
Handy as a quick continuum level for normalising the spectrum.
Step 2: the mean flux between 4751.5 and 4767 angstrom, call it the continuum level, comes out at 2.69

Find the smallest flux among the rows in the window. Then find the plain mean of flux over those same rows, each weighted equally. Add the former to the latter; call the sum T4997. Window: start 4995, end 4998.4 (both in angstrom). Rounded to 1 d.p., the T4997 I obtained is 4.6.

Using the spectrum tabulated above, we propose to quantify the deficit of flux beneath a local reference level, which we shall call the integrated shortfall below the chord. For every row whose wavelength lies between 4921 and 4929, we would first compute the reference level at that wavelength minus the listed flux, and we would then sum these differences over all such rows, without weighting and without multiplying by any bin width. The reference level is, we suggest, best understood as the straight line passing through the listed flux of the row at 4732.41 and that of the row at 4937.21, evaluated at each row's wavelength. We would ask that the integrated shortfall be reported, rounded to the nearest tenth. -1.8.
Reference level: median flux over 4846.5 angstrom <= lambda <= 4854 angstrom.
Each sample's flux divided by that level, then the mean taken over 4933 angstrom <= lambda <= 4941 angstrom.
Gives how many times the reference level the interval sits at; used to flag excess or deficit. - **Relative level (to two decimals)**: 1.11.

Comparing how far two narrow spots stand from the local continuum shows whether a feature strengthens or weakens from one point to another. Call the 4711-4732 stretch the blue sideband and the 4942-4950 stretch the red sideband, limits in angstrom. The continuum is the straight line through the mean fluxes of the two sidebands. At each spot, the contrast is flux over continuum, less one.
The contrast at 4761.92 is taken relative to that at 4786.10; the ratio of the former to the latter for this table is 1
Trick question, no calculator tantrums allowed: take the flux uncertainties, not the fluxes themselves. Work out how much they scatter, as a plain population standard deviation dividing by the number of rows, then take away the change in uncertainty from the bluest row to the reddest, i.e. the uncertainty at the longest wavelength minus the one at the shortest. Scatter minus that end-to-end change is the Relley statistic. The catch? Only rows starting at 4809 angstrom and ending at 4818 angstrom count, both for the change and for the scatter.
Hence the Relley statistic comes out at -0.011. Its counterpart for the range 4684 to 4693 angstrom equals 0.015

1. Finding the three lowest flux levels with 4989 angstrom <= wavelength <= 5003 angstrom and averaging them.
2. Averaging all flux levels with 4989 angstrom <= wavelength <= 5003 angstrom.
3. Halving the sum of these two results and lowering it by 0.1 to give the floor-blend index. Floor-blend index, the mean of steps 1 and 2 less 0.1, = 2.3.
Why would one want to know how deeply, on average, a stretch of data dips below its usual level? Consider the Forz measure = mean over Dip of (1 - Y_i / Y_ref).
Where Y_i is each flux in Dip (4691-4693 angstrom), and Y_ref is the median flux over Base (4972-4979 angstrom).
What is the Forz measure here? -1.3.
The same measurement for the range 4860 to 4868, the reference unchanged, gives 0.5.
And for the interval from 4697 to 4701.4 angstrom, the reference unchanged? 0.0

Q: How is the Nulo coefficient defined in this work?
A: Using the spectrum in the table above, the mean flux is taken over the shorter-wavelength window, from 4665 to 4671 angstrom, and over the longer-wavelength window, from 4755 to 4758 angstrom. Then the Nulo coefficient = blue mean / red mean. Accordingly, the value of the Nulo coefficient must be 1.60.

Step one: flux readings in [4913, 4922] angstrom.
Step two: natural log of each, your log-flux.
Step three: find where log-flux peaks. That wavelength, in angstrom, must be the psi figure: 4920.19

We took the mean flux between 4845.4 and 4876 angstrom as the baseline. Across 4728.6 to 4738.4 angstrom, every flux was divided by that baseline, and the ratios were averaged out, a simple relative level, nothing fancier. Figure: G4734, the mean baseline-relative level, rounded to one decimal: 1.9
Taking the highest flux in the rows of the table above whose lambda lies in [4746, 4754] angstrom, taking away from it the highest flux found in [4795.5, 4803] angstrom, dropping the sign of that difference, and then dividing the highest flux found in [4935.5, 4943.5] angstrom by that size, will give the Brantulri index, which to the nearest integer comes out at 43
